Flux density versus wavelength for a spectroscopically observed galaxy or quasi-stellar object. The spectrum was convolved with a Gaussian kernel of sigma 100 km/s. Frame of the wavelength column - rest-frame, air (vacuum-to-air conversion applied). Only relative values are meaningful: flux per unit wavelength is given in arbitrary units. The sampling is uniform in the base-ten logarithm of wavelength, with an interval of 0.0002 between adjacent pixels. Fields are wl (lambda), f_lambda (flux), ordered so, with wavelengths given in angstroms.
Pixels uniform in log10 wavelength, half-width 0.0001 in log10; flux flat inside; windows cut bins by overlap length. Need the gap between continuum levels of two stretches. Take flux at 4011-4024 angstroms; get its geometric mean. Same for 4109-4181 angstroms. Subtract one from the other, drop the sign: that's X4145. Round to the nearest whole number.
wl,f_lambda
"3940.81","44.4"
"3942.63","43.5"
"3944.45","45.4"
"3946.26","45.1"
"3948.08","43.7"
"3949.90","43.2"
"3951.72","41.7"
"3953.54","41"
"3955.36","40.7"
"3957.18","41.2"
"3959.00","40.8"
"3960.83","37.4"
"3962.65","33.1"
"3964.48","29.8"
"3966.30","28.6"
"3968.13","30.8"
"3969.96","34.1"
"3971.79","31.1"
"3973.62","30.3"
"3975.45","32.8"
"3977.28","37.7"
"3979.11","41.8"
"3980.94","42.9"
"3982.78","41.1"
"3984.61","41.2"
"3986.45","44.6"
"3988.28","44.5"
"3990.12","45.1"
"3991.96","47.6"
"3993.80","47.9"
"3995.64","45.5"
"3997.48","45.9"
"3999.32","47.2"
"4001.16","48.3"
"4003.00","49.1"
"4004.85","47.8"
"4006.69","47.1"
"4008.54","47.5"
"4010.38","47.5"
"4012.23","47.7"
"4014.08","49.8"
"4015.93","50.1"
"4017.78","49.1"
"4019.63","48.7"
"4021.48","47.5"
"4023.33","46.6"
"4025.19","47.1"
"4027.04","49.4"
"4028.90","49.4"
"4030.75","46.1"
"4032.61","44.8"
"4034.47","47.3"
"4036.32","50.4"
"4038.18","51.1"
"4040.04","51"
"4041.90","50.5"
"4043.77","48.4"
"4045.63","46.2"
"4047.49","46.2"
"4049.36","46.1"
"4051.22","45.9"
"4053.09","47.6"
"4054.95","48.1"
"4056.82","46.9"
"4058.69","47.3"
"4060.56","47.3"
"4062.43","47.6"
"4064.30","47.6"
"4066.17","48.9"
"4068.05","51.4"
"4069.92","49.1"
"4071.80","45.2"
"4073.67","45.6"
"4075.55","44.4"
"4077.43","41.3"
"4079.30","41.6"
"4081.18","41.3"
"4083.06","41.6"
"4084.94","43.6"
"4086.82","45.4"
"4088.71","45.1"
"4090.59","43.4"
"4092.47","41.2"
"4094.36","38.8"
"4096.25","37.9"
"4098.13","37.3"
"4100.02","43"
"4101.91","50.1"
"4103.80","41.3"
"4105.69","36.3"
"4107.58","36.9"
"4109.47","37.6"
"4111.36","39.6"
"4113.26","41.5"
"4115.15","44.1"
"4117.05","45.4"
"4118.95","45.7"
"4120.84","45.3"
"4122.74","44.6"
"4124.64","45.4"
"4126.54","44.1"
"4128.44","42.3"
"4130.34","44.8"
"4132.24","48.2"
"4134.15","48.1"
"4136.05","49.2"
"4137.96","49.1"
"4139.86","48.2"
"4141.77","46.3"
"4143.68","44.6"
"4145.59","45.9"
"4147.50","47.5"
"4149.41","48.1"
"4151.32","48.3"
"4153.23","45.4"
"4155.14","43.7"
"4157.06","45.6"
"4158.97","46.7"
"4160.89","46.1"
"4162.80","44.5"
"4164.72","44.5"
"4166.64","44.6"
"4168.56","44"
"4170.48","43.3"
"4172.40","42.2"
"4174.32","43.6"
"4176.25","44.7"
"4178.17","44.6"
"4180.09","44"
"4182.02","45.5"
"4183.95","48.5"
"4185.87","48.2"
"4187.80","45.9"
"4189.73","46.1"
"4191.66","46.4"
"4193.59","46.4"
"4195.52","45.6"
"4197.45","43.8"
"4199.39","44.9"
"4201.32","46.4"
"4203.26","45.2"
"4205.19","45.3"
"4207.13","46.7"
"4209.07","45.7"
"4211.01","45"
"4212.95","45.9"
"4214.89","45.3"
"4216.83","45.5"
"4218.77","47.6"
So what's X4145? 4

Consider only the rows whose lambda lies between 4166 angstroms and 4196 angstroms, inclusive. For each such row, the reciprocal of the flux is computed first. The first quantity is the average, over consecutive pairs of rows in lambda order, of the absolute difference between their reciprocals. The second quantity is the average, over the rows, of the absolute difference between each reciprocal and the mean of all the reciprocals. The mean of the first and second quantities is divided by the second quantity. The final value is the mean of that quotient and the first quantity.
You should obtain 0.42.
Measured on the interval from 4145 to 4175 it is 0.44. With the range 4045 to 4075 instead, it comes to 0.46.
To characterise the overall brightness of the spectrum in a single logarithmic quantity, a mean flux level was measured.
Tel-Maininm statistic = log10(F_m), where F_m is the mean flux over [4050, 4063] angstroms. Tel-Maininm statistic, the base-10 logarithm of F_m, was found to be 1.67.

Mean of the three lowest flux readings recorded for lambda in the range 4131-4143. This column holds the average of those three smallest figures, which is 47.5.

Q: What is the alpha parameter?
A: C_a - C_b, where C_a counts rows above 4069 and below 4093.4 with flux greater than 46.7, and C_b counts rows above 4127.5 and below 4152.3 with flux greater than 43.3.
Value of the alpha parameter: -11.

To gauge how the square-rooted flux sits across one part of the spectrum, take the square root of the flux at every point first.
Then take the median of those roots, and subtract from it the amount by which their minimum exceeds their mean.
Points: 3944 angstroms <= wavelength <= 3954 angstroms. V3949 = 6.77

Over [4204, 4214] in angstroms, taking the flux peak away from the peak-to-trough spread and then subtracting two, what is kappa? -47.00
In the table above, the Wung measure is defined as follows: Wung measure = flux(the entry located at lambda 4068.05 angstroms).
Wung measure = 51.4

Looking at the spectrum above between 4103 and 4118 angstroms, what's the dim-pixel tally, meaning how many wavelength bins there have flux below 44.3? 7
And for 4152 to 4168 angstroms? 1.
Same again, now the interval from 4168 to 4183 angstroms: 5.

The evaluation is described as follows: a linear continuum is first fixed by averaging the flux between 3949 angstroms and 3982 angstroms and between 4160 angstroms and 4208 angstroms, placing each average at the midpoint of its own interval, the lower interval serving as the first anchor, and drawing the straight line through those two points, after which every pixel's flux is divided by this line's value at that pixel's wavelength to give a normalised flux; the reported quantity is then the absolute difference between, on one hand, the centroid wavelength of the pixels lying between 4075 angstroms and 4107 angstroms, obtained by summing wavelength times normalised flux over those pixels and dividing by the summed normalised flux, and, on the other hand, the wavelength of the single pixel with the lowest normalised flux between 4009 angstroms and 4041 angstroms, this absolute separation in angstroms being 57.8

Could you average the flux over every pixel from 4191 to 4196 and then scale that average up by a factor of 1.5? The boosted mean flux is 69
